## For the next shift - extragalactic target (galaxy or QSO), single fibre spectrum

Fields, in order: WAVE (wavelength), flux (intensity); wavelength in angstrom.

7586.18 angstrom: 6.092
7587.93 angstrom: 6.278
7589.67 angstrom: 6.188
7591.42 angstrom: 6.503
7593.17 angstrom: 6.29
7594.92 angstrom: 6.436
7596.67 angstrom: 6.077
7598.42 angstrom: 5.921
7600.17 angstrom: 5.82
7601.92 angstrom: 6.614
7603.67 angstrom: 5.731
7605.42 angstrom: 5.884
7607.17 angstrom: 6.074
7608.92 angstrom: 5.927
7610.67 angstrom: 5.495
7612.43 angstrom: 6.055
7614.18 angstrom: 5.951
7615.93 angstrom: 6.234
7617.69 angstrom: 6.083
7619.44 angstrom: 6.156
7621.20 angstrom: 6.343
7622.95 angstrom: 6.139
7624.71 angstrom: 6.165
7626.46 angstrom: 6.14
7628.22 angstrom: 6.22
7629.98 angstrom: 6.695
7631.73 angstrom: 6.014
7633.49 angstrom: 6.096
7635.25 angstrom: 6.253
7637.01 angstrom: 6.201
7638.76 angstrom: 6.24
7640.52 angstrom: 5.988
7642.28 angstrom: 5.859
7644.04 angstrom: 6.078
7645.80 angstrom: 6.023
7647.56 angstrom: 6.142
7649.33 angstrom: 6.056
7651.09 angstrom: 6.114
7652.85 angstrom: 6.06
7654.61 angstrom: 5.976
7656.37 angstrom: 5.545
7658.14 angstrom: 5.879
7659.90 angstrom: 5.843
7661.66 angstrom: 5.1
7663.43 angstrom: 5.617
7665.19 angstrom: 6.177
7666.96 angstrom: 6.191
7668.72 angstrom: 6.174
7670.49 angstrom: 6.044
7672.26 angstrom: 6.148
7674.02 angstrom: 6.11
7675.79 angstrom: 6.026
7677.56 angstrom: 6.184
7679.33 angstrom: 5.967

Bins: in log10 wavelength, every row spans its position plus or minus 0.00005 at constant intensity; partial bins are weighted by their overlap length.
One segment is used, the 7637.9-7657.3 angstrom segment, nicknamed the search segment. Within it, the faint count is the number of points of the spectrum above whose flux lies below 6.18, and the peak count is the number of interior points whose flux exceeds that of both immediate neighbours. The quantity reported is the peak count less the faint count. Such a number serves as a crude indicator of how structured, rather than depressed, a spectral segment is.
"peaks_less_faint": -7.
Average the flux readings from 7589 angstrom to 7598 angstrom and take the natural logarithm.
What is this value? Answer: 1.84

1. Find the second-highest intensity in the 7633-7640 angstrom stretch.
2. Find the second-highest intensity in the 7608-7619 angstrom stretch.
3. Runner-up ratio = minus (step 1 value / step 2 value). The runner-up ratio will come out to -1.03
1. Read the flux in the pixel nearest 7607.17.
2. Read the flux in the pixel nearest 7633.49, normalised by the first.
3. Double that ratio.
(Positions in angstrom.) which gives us 2.007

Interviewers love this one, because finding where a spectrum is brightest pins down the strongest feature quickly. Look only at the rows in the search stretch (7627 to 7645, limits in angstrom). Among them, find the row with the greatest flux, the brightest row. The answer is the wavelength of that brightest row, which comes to 7629.98 angstrom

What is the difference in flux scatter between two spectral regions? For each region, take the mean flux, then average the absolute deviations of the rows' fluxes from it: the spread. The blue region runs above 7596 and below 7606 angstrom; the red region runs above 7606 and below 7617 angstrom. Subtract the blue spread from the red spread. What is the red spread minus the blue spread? -0.06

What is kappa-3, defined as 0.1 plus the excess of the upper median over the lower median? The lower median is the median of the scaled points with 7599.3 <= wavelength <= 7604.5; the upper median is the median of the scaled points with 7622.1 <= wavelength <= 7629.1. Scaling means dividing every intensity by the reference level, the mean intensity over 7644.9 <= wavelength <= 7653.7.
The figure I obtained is 0.15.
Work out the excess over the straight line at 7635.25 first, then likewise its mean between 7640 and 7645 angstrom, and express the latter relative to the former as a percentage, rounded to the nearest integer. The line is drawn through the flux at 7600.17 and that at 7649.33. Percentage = -18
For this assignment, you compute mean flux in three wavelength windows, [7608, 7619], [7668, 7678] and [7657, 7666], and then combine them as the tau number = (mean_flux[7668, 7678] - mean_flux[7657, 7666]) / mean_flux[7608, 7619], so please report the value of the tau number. 0.066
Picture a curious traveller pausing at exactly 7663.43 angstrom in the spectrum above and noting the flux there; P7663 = 5.617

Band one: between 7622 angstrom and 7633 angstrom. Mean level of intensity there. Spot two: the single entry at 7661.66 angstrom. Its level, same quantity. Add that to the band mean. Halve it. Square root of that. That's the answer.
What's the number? 2.38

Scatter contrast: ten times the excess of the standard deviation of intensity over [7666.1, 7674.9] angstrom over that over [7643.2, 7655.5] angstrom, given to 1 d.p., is 0.0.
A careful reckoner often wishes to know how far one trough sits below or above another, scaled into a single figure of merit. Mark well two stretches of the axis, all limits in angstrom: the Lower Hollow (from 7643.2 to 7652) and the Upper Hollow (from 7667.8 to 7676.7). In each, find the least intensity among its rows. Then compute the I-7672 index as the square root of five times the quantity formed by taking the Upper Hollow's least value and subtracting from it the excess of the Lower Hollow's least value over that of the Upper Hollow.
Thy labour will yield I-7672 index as 5.49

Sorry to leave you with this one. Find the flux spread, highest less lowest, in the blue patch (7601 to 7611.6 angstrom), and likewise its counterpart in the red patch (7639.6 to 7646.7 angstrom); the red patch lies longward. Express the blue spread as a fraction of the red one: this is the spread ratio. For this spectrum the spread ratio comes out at 5.1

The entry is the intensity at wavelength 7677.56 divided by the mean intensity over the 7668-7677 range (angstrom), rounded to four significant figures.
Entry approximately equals 1.014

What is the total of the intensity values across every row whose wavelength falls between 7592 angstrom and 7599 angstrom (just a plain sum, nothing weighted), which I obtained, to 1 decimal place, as 24.7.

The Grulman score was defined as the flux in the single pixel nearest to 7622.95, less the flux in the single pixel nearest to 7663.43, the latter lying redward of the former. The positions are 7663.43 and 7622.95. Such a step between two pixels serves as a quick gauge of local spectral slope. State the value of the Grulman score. 0.52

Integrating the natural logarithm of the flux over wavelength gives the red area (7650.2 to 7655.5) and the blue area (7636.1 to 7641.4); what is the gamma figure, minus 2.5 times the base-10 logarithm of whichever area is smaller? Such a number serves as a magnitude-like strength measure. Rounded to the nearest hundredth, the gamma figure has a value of -2.45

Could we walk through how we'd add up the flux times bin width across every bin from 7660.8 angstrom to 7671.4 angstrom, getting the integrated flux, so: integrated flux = 62.3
